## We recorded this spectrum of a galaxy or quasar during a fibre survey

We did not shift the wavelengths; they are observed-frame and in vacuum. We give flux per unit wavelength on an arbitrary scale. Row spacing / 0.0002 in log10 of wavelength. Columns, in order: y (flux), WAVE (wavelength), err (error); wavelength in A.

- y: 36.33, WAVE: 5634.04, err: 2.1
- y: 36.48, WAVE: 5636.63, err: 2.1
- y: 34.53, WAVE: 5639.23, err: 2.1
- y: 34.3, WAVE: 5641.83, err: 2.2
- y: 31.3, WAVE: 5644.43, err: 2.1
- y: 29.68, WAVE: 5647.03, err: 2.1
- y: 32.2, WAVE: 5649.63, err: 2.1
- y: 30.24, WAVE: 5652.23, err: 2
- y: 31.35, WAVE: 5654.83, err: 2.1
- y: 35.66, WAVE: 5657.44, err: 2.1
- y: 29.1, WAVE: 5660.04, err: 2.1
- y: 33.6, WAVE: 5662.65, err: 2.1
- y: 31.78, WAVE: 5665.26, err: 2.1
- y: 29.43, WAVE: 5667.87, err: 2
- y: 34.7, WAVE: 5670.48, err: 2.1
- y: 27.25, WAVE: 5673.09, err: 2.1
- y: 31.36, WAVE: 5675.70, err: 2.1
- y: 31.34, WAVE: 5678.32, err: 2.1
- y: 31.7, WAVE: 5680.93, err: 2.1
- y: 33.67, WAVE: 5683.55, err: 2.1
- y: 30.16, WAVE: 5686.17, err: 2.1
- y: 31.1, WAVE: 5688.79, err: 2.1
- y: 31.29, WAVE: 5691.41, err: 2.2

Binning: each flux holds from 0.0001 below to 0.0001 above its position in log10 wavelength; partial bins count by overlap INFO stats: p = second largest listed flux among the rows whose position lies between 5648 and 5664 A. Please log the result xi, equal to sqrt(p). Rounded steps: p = 33.6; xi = 5.80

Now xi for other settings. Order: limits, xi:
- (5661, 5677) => 5.80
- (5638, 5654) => 5.86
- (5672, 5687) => 5.63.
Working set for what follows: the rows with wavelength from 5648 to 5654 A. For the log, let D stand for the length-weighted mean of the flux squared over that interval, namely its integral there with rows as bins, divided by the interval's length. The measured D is 972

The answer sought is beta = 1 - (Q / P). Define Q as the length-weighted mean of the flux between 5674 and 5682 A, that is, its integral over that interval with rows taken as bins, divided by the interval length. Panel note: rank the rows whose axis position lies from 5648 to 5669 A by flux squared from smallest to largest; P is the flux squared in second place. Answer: 0.964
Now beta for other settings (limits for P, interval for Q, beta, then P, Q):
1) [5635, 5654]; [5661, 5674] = 0.966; 914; 31.4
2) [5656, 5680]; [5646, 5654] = 0.964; 847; 30.8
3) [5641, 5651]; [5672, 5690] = 0.968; 980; 31.0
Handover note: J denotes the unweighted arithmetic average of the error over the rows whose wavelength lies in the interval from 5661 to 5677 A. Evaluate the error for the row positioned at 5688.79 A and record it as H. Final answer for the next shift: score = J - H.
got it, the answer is -0.017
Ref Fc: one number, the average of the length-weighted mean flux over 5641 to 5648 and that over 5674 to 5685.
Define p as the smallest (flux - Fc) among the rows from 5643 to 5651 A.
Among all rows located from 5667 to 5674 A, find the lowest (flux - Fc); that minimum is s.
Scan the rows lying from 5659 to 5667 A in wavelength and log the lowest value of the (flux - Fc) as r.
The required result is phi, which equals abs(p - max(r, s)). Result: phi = 0.6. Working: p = -2.1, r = -2.65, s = -4.5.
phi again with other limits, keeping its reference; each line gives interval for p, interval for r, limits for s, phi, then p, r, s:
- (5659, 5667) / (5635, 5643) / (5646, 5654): 5.2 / -2.6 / 2.55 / -2.1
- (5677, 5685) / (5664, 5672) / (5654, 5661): 1.9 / -0.4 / -2.32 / -2.6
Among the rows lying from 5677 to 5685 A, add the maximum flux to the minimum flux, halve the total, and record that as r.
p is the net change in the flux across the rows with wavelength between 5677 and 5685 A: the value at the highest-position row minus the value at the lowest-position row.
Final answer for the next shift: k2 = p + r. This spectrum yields 34.8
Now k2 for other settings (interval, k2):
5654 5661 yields 30.1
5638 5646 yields 29.7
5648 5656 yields 30.4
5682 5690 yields 29.3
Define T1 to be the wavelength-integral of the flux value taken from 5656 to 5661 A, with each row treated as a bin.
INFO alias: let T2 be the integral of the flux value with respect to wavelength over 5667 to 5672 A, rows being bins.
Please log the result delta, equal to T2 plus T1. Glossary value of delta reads 323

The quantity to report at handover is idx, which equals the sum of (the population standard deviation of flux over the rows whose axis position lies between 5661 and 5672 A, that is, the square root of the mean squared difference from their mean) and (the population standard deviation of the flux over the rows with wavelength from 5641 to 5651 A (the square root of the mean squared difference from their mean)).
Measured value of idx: 3.66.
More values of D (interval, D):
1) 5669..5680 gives 978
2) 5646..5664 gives 1011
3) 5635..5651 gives 1103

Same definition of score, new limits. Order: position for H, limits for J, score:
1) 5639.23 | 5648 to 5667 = -0.014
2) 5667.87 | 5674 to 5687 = 0.100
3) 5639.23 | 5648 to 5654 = -0.050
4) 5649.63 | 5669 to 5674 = 0.000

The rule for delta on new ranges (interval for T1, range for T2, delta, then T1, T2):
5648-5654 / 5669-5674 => 343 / 187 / 156.2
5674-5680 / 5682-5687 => 347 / 187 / 160.2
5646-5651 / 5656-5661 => 318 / 155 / 162.9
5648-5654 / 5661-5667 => 380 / 187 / 193.3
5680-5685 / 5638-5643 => 335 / 163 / 172.0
